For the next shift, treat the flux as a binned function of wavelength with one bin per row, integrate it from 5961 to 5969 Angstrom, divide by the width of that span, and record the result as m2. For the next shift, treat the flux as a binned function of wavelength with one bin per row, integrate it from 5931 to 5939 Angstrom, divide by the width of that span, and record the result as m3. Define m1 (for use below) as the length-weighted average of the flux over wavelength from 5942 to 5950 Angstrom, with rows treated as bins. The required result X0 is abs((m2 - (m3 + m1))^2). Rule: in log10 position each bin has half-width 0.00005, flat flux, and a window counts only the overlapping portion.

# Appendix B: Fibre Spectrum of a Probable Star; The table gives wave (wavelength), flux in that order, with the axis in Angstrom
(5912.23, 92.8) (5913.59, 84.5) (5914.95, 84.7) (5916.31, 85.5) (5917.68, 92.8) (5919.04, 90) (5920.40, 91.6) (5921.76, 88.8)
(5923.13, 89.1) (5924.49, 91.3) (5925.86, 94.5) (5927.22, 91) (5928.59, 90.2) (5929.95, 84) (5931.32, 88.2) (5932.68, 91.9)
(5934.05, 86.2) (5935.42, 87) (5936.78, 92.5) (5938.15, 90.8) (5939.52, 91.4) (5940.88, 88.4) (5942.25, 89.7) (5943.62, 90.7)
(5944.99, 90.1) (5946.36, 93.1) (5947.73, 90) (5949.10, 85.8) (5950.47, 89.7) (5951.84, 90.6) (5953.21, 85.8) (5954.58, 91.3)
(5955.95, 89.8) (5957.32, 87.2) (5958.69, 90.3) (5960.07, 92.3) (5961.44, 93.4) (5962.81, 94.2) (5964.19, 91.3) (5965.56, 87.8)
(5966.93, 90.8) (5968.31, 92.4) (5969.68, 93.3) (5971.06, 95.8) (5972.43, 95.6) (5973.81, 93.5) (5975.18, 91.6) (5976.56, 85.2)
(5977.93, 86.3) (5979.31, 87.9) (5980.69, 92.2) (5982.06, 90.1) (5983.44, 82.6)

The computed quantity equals 7703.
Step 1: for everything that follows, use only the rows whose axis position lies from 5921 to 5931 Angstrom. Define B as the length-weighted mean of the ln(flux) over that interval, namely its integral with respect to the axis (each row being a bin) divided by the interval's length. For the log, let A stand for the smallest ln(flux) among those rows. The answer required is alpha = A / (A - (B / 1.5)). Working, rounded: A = 4.43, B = 4.50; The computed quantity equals 3.09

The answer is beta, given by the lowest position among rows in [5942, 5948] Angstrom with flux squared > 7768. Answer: 5942.25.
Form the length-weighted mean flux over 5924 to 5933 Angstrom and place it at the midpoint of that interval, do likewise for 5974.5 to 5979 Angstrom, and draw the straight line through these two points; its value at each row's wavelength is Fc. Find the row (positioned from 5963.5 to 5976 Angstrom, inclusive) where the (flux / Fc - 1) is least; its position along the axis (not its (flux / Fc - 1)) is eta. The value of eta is 5965.56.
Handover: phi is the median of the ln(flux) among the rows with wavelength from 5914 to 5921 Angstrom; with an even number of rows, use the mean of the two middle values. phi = 4.50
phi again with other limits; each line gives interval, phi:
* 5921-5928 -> 4.51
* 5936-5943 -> 4.51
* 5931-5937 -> 4.48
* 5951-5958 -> 4.50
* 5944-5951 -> 4.50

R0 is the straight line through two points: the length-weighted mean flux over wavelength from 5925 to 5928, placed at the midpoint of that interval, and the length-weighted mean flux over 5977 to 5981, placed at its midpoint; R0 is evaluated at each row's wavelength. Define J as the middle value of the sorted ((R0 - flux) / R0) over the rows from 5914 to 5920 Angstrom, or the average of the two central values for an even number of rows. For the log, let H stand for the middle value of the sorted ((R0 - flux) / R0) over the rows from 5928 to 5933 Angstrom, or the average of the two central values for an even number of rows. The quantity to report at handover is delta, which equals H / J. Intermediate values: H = 0.032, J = 0.057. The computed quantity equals 1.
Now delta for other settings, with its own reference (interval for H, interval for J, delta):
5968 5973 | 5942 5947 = -10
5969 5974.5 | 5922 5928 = -5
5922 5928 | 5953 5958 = 1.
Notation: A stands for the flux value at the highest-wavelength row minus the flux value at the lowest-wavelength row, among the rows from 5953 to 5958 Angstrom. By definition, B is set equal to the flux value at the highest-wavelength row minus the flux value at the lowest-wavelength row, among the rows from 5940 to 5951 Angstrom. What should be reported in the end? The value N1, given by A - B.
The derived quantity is 0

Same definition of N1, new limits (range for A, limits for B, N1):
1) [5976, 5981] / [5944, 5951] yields 7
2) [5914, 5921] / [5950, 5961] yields 4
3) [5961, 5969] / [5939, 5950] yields 5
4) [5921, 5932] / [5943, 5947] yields -3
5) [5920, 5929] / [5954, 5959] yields 0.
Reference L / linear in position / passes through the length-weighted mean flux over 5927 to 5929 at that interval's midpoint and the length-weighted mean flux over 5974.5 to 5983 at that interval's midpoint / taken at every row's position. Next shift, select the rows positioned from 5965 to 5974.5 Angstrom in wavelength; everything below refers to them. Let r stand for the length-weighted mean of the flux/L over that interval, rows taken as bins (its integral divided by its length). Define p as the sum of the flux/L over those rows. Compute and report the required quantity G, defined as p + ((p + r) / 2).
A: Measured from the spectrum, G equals 11.46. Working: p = 7.29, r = 1.043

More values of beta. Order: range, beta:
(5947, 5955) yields 5947.73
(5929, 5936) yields 5931.32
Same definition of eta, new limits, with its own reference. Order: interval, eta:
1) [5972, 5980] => 5976.56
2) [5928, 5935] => 5929.95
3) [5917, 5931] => 5929.95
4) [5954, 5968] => 5957.32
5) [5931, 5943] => 5934.05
